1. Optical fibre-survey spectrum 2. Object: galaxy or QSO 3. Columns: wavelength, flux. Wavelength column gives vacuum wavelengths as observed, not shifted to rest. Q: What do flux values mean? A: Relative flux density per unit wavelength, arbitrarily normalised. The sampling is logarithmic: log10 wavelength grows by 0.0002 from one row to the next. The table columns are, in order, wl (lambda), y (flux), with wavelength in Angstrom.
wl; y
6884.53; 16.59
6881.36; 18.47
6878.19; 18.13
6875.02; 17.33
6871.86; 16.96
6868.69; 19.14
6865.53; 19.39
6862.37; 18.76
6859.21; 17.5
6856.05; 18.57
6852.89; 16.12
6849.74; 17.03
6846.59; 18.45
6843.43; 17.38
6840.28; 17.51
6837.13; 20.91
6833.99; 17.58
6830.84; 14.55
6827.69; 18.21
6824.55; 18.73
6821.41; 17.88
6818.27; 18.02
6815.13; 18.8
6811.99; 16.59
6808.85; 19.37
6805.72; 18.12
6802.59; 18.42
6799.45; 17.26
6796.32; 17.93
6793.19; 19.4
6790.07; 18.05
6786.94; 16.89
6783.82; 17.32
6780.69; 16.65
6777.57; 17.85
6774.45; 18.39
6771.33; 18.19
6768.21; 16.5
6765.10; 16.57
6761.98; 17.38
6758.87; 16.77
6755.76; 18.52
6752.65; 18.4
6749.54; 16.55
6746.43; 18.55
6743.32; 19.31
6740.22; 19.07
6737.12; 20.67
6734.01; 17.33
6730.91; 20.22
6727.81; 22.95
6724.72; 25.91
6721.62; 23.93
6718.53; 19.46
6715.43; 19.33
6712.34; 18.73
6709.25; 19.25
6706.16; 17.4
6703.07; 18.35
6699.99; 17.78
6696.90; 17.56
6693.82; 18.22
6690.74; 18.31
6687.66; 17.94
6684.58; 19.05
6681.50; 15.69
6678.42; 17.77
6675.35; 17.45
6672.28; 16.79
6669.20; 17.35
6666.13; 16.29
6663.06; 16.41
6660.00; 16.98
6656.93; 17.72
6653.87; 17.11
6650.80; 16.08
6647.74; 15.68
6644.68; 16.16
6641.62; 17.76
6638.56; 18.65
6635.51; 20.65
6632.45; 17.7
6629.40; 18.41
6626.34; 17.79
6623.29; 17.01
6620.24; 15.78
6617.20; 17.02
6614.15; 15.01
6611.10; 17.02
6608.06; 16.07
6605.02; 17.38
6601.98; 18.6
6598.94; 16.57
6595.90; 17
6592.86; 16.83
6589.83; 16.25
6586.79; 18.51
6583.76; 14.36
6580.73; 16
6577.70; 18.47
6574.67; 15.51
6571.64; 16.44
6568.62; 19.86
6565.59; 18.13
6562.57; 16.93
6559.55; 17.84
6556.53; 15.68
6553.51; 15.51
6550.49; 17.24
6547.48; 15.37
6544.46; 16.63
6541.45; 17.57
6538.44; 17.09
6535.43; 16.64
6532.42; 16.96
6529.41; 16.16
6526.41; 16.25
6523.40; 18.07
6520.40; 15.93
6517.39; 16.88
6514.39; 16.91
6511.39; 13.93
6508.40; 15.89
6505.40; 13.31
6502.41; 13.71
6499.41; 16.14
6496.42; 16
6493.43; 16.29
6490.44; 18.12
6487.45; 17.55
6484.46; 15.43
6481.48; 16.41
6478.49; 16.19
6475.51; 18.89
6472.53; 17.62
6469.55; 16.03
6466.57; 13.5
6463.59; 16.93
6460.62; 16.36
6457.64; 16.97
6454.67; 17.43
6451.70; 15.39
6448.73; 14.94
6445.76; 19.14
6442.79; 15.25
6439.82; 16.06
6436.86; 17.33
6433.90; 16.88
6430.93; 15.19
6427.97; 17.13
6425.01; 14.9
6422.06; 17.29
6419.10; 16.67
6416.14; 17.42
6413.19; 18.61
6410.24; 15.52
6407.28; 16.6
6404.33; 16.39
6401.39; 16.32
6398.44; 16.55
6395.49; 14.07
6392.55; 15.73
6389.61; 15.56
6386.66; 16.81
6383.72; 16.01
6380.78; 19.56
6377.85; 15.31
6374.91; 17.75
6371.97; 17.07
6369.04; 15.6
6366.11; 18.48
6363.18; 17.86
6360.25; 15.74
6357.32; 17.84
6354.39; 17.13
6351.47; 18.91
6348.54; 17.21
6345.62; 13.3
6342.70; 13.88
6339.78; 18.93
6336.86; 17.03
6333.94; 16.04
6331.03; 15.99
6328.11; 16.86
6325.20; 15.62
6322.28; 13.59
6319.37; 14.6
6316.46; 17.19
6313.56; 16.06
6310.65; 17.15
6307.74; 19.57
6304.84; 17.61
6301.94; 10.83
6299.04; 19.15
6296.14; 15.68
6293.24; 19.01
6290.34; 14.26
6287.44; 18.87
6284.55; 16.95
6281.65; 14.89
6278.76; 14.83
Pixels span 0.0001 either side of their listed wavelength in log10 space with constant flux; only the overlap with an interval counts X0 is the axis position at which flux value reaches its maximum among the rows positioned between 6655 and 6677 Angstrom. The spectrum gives 6656.93 Angstrom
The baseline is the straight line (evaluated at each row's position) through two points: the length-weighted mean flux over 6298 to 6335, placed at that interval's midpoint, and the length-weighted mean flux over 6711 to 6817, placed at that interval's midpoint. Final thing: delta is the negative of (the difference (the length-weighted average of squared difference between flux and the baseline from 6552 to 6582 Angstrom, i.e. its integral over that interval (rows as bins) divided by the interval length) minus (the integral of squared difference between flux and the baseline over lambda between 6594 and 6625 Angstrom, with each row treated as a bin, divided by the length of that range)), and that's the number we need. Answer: -0.2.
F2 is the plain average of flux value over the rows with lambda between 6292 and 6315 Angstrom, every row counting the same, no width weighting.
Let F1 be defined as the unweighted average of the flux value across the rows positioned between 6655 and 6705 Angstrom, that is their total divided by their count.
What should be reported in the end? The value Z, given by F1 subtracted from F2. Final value -0.6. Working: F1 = 17.5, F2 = 16.9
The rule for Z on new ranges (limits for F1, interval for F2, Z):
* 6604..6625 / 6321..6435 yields 0.0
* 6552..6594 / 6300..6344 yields -0.8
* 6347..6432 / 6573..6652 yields 0.3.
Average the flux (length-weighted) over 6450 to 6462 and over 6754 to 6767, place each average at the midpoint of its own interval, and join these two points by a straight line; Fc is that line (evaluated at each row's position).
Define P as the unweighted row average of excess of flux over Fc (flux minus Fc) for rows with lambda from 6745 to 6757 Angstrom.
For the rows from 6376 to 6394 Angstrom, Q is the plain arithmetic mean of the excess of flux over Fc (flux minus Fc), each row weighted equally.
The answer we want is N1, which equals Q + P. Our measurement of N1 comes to 0.9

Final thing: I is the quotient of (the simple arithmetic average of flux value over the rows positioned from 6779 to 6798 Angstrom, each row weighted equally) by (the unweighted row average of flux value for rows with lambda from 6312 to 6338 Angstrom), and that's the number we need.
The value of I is 1.11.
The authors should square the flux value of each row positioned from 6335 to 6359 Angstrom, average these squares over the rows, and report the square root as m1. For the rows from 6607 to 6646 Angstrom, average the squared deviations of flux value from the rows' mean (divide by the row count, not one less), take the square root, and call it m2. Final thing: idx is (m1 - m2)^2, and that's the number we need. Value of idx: 240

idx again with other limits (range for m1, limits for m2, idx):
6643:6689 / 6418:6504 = 246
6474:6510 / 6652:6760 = 200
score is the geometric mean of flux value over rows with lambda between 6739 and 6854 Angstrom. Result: 17.8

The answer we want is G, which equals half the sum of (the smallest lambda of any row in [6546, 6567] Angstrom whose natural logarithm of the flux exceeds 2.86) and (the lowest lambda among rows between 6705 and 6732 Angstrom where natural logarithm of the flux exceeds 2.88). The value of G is 6634.4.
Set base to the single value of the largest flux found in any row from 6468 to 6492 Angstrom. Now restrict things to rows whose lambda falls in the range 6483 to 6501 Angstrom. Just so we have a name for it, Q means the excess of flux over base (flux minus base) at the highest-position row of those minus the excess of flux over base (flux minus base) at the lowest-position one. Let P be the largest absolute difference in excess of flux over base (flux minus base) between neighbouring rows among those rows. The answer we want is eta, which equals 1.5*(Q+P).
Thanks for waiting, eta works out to 4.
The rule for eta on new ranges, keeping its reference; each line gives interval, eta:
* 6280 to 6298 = 8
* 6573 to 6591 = 7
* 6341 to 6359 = 12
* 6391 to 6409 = 5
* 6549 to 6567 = 5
